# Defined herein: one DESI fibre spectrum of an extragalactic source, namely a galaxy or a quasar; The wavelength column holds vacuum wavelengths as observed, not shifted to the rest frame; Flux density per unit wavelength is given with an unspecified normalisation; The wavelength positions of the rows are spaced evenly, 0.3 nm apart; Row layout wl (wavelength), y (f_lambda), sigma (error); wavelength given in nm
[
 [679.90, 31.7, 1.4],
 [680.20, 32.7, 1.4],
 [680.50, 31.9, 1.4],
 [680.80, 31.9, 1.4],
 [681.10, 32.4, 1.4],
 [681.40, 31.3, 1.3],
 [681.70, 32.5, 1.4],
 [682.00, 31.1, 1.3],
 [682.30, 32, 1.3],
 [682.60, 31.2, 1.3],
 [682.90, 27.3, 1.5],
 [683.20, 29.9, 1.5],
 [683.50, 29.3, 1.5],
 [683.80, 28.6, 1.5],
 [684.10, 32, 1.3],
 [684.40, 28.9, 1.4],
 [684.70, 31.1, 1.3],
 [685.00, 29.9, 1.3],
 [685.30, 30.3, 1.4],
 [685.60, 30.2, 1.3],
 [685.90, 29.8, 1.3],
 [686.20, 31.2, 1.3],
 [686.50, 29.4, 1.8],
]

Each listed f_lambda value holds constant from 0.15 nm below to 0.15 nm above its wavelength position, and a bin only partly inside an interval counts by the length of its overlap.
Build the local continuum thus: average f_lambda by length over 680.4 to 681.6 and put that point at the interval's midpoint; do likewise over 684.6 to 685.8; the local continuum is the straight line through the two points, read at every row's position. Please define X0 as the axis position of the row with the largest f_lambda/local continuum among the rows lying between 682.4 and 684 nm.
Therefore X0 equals 682.60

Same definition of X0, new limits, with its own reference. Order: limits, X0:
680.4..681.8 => 681.70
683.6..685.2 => 684.10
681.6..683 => 681.70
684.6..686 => 684.70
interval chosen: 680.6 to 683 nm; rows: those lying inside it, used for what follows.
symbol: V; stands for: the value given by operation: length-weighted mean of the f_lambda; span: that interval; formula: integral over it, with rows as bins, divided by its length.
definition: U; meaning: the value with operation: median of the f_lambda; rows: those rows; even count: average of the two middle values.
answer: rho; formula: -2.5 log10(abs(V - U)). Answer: 1.3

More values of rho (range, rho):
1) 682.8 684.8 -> 1.3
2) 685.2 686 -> 2.6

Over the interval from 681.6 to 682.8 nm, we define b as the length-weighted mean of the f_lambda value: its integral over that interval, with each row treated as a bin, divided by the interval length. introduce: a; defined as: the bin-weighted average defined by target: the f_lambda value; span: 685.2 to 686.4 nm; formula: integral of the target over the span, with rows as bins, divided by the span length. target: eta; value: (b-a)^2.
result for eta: 1.3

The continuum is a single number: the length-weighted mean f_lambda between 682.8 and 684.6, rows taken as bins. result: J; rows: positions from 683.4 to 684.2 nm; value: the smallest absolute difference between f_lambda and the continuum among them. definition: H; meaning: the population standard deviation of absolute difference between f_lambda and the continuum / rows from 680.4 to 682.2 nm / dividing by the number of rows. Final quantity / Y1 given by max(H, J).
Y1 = 0.52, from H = 0.52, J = 0.1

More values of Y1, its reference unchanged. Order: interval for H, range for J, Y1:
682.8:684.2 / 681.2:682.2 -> 1.66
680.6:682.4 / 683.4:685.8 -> 0.52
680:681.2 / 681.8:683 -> 1.66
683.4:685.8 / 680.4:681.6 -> 1.86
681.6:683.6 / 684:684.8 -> 0.98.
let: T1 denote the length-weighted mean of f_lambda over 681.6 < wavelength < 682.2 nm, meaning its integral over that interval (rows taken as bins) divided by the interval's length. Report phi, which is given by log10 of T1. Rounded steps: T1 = 31.8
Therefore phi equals 1.50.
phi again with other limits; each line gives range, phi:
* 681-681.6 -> 1.50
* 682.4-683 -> 1.47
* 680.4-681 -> 1.50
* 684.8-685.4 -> 1.48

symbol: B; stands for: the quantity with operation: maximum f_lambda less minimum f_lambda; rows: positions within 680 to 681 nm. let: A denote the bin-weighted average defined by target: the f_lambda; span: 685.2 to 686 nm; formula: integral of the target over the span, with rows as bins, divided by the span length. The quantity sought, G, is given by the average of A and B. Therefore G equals 15.5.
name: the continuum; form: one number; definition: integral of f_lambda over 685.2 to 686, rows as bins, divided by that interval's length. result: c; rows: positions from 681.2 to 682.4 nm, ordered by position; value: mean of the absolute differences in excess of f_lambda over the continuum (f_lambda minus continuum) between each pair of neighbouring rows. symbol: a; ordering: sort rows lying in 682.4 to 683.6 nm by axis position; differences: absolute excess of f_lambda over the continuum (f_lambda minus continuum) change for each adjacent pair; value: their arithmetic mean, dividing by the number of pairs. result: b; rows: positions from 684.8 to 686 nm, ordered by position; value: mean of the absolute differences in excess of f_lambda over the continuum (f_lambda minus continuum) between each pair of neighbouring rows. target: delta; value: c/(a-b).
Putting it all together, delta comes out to 1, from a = 2.4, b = 0.3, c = 1.17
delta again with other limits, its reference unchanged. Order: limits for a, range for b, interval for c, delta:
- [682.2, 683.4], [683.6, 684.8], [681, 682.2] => -3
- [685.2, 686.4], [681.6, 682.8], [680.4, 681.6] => -1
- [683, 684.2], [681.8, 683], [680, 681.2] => -1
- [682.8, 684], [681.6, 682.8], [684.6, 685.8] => 2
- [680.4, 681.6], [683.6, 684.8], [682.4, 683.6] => -1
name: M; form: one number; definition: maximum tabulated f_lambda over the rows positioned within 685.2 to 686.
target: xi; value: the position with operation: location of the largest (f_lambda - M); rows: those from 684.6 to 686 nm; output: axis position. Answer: 684.70 nm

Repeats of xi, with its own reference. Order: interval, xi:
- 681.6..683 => 681.70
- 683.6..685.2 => 684.10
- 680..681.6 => 680.20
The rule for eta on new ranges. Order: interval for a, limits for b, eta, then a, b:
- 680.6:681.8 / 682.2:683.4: 4.1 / 32.0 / 30.0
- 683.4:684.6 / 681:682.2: 4.1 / 29.8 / 31.8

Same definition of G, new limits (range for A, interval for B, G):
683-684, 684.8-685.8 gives 14.9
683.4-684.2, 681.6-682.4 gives 15.6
